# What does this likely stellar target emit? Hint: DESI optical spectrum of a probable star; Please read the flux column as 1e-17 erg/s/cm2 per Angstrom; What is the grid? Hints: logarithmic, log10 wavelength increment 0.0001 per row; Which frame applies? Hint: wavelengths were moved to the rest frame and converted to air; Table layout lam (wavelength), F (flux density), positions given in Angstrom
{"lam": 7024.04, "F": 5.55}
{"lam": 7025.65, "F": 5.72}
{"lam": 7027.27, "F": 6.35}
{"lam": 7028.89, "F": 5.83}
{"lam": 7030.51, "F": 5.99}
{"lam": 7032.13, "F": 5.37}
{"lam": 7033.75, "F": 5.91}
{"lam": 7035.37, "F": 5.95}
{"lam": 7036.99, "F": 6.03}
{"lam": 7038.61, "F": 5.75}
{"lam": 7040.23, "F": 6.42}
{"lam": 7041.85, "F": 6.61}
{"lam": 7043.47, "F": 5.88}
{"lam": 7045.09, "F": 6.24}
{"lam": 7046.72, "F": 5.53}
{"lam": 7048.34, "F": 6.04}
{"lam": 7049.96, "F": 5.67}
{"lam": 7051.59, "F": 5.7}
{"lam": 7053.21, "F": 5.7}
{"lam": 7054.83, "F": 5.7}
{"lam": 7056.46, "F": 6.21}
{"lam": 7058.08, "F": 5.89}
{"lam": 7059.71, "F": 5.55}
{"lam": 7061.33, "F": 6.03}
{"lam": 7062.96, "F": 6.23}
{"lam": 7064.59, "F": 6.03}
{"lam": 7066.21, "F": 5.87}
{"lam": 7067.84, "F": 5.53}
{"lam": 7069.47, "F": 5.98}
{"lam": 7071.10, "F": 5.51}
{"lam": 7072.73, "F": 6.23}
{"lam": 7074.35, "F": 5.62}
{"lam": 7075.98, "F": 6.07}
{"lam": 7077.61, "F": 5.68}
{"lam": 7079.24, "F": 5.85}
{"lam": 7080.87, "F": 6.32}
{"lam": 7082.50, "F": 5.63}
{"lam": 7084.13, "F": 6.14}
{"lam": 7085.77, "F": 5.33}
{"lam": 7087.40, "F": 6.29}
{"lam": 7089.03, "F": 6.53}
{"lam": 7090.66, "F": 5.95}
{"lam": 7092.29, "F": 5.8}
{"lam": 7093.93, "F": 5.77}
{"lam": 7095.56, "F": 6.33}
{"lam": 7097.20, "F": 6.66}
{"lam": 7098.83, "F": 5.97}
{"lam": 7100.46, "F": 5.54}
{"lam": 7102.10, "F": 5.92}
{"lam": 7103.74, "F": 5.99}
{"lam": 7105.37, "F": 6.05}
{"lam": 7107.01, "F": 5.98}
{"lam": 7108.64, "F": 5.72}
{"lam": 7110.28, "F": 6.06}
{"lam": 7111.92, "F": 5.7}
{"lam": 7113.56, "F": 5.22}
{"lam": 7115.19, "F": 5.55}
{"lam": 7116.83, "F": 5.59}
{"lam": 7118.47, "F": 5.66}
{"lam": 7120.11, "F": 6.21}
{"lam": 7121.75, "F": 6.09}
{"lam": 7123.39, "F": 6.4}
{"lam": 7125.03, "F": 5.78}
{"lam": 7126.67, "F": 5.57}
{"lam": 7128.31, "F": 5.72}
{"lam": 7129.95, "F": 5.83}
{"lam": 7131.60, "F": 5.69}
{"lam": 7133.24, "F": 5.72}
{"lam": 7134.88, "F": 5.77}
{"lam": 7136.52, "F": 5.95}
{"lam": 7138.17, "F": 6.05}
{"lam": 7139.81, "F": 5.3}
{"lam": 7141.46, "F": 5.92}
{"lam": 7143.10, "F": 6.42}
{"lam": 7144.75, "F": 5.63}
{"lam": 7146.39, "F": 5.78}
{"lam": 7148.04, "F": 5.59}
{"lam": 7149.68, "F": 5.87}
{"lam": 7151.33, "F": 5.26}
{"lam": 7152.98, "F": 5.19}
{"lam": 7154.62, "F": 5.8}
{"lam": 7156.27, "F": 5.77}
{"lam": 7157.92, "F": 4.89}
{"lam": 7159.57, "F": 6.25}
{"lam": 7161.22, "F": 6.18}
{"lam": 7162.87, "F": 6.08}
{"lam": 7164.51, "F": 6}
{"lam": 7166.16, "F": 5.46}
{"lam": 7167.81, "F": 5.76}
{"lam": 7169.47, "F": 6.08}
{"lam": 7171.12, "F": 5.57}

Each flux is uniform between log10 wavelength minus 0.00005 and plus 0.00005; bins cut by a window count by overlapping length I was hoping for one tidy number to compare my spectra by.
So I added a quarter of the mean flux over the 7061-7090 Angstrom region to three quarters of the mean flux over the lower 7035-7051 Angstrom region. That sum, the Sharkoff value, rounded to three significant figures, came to 5.99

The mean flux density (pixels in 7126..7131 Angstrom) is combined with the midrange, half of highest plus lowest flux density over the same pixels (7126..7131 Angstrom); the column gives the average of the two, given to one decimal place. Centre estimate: 5.7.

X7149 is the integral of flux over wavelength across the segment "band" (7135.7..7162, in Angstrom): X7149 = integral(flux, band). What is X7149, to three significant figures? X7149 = 151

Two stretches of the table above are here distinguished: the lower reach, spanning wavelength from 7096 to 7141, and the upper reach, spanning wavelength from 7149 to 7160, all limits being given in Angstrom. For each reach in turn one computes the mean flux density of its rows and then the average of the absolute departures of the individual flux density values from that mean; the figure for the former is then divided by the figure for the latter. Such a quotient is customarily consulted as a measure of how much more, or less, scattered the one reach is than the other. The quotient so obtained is 0.61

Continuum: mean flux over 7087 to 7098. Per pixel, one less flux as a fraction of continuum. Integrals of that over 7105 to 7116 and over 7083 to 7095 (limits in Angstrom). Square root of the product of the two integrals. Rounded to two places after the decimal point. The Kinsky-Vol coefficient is 0.57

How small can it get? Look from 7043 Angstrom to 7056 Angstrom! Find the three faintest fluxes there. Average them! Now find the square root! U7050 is 2.37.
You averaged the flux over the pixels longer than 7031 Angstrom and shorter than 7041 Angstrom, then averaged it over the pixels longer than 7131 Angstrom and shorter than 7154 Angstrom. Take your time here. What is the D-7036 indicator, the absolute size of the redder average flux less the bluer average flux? 0.18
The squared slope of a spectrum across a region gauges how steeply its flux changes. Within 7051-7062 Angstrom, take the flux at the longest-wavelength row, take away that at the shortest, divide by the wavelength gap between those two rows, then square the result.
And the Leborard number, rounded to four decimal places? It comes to 0.0011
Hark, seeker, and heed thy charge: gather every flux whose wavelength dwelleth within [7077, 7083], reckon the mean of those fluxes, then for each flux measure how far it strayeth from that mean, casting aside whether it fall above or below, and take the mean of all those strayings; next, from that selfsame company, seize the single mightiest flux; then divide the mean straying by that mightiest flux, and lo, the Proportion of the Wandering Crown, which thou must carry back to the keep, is 0.036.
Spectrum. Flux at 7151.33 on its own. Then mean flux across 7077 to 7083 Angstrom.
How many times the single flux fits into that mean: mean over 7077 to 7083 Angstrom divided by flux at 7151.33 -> 1.12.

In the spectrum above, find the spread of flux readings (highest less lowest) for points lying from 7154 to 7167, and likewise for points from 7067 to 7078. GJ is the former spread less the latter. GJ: 0.6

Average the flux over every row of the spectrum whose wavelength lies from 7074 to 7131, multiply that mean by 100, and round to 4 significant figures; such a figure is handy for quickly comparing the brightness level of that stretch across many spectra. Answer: 590.1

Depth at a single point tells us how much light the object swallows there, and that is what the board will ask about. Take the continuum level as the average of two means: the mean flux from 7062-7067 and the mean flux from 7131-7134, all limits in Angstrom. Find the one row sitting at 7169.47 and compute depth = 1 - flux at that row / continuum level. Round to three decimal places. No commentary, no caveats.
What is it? -0.035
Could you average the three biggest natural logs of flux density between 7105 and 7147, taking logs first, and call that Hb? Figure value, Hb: 1.85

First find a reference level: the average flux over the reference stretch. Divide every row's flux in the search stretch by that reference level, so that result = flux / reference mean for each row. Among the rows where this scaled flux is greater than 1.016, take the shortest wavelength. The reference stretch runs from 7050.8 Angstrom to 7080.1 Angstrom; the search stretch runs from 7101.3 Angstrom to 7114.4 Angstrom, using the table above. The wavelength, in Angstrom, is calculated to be 7103.74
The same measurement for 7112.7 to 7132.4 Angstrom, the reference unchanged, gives 7120.11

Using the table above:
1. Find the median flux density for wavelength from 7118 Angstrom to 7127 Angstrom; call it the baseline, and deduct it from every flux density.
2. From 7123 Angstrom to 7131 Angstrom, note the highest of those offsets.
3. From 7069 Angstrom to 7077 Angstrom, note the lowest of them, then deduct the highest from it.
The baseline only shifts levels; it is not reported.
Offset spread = -0.89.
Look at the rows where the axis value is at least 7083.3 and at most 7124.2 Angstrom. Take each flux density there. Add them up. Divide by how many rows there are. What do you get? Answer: 5.94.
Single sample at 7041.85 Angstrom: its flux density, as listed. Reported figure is 6.61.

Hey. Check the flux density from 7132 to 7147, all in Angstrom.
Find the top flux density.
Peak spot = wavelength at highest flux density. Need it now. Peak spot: 7143.10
